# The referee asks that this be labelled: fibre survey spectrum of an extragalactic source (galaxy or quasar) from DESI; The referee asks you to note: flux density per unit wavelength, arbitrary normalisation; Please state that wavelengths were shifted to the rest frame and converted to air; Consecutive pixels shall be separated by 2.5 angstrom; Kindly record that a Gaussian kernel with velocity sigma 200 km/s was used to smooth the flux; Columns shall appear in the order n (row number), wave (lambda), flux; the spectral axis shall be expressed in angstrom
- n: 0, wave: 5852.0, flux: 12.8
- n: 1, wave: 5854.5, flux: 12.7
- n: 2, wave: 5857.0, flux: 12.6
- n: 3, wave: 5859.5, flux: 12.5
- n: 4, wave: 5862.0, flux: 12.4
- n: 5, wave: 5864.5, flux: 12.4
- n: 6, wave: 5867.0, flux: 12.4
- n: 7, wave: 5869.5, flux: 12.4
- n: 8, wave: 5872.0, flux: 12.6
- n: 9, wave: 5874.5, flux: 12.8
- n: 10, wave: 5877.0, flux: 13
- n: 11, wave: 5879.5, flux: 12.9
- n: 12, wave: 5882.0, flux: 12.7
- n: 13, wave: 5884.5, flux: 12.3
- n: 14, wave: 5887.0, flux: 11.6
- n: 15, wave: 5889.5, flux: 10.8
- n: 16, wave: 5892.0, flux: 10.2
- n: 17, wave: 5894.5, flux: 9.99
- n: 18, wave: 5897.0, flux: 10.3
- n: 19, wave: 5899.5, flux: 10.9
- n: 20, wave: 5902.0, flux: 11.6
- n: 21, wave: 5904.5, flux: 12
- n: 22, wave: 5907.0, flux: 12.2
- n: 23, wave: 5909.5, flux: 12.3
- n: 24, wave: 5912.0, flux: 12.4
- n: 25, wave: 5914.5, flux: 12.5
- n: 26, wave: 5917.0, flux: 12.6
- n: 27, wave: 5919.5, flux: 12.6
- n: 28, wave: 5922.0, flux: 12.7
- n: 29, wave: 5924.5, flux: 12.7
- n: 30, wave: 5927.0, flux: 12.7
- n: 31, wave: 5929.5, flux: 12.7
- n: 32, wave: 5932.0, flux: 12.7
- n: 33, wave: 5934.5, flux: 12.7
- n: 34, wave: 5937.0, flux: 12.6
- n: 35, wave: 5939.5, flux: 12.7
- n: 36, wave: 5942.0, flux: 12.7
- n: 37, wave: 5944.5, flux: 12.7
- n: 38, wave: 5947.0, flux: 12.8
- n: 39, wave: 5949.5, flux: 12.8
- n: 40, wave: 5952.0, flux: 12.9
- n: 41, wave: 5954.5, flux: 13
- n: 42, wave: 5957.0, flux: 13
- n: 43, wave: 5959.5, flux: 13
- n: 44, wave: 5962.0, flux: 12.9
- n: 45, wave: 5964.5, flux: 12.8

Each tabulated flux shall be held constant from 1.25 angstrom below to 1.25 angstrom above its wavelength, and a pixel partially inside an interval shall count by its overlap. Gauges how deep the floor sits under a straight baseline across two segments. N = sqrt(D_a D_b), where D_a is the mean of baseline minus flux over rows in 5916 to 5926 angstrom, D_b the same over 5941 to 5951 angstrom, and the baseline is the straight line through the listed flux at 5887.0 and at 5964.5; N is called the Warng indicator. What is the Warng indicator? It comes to 0.36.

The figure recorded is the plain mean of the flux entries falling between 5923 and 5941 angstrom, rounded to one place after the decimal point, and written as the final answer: 12.7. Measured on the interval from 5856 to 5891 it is 12.4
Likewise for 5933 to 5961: 12.8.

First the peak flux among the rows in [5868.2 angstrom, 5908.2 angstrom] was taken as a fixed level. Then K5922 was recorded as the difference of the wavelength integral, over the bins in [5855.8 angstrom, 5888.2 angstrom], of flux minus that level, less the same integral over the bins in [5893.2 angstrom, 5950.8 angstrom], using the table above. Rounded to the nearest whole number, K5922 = 27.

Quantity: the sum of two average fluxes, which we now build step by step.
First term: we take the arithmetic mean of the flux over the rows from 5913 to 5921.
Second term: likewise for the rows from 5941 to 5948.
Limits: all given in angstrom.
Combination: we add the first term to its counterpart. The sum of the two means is 25.3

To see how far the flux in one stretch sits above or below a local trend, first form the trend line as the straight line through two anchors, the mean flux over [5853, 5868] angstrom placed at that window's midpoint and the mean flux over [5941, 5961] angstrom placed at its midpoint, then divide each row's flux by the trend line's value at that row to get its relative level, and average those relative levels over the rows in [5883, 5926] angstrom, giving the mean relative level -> 0.93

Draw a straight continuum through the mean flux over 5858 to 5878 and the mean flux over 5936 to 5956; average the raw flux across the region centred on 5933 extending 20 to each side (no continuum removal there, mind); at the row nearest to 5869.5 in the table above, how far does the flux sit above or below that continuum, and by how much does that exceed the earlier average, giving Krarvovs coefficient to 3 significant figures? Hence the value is -12.9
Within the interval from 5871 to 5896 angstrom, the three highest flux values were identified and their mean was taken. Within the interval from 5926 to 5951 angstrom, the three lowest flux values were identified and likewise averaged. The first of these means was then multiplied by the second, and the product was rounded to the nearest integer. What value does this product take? 163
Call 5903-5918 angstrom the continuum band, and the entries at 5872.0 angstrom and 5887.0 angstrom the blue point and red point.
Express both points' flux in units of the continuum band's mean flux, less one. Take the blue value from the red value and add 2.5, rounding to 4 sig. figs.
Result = 2.419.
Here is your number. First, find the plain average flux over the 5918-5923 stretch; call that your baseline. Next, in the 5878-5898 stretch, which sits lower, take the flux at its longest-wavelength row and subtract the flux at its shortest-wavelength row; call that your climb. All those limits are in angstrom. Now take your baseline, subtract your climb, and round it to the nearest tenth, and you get 15.2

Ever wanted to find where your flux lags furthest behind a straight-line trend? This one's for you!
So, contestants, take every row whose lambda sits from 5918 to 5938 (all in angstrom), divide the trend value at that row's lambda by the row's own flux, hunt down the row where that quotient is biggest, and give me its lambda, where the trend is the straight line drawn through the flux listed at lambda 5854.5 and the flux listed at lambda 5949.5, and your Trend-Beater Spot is 5937.0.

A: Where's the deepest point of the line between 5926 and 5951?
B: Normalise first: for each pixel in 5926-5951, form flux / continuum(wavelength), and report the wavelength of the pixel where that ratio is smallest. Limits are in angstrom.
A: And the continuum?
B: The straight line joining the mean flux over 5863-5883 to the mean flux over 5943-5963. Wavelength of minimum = 5937.0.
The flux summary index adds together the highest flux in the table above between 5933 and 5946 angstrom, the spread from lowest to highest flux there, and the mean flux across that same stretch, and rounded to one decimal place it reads 25.5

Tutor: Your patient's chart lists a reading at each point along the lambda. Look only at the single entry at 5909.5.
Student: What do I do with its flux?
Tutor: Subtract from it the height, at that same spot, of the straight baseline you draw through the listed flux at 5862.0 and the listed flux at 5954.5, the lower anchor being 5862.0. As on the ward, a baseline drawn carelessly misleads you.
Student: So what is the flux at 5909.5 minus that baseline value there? -0.4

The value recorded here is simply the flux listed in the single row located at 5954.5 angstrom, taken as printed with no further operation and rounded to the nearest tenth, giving 13.0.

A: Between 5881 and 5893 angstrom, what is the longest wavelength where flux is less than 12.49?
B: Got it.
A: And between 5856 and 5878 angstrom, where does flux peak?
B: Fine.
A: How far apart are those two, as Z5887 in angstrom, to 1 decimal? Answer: 15.0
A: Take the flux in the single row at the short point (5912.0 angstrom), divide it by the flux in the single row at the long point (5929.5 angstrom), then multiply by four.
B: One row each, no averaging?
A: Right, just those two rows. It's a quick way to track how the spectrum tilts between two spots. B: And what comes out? 3.91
